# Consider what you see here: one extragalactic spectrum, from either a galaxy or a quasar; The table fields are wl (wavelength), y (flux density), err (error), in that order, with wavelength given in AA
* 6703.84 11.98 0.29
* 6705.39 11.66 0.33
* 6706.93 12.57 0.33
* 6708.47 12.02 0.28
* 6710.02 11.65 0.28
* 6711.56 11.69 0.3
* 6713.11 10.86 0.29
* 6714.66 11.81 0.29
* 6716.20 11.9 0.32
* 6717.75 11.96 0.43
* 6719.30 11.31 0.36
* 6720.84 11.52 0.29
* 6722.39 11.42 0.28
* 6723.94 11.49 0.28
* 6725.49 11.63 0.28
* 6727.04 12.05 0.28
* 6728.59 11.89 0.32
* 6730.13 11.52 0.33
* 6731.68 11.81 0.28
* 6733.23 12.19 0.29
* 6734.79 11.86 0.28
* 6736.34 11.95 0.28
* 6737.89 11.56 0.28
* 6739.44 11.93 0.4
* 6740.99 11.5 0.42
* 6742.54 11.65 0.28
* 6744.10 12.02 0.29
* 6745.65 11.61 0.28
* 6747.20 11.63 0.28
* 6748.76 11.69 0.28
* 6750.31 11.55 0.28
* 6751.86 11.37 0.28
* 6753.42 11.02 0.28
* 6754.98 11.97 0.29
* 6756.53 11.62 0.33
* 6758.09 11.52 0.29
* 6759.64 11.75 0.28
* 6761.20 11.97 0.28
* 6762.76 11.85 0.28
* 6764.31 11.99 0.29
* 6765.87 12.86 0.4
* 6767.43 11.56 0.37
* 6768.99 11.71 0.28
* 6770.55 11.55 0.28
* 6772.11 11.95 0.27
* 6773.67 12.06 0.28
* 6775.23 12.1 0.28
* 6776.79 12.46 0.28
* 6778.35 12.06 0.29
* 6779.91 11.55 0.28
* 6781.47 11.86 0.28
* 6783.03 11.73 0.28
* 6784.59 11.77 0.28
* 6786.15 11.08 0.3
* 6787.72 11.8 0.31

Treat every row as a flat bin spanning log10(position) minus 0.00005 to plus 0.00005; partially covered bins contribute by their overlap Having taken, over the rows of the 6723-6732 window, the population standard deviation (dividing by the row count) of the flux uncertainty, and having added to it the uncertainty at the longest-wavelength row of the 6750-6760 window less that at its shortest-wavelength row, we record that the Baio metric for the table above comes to 0.021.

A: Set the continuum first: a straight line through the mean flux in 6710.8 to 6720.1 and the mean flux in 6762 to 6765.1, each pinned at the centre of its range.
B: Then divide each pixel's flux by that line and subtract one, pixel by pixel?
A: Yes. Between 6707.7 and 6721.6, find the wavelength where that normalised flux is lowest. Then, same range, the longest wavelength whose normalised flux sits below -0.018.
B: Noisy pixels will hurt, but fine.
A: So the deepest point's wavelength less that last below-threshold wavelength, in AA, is -6.2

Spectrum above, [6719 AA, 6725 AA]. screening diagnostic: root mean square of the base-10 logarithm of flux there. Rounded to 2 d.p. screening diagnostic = 1.06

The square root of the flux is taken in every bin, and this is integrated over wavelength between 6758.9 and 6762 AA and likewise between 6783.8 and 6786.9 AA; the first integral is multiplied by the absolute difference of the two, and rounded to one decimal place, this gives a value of 1.7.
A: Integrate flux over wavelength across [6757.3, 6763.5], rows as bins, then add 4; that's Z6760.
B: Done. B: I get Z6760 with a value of 77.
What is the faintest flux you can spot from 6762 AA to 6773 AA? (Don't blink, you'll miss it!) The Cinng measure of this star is 11.55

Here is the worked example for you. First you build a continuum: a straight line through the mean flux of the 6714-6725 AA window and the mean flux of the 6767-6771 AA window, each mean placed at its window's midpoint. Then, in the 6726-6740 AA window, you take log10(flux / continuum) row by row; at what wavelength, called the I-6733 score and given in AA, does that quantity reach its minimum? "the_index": 6730.13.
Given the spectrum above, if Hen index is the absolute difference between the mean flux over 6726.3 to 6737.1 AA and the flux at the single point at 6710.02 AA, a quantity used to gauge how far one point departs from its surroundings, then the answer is 0.25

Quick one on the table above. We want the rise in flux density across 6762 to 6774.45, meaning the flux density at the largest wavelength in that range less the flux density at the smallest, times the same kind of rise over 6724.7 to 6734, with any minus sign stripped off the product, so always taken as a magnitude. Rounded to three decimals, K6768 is 0.118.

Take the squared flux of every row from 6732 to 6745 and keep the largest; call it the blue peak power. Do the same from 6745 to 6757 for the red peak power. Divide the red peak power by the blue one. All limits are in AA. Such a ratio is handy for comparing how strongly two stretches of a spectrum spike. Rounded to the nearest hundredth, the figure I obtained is 0.96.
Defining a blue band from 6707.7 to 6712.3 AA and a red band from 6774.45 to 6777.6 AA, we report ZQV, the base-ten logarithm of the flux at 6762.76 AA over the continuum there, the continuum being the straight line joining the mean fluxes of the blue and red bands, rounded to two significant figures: -0.012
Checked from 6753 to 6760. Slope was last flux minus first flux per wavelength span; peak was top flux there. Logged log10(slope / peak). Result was -2.0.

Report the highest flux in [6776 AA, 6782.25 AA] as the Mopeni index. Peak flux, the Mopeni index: 12.46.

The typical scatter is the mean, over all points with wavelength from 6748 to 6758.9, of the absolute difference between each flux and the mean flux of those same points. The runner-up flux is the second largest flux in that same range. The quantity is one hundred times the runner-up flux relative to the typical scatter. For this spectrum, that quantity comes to 5905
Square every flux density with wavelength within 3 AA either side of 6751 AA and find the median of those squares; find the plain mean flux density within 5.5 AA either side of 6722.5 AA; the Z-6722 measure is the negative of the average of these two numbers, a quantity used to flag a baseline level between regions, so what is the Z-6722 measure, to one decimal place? -71.5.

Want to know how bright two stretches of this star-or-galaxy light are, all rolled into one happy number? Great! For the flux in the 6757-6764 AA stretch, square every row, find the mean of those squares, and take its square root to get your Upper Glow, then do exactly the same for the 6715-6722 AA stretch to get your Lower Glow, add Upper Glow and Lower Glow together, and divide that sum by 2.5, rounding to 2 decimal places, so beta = 9.38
